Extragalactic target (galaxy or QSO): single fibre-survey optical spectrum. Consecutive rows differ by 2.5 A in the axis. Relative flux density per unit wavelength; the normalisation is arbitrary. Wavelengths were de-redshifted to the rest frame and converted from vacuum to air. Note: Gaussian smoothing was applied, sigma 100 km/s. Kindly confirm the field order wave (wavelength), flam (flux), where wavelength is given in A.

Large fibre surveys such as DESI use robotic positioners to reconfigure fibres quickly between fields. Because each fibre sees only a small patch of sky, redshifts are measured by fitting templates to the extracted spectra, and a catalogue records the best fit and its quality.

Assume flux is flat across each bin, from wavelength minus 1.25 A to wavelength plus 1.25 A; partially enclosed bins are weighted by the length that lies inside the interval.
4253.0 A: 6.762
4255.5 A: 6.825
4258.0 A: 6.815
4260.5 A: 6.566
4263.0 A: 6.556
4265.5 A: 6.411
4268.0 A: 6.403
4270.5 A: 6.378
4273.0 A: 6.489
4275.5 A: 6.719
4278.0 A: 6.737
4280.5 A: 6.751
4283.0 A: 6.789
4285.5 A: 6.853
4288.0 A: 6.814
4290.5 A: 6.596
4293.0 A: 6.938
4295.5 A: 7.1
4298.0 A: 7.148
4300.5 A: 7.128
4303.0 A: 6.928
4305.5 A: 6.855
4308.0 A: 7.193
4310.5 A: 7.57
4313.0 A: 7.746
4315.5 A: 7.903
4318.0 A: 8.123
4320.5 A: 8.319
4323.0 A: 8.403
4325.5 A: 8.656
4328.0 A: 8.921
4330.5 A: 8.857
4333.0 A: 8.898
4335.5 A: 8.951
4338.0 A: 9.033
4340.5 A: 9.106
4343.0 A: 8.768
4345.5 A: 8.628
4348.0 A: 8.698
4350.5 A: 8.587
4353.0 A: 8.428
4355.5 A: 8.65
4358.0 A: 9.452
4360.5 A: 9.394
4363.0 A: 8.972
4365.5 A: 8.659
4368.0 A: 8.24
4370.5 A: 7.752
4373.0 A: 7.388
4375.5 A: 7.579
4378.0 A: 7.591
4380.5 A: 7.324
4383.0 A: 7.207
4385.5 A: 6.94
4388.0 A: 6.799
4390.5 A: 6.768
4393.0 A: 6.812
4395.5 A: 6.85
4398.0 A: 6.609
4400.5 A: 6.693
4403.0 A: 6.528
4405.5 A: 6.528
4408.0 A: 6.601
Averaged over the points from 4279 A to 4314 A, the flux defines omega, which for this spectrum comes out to 7.0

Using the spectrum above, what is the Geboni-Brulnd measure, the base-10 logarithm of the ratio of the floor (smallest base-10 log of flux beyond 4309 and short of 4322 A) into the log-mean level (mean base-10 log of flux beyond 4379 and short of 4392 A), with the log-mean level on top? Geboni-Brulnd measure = -0.017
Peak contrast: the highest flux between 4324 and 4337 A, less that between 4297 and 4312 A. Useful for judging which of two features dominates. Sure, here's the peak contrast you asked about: 1.4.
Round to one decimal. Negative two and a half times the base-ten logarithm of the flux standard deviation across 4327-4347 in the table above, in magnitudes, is 2.1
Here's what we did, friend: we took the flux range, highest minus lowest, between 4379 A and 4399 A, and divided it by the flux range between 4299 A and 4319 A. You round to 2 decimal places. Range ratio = 0.56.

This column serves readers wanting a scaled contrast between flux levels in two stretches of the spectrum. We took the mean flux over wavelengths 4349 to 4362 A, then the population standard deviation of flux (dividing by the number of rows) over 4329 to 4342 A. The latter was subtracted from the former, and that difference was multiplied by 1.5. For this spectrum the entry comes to 13.2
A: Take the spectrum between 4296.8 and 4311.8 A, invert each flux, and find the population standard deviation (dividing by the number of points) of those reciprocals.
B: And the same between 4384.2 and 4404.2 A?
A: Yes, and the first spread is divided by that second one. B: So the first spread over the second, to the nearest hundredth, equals 1.59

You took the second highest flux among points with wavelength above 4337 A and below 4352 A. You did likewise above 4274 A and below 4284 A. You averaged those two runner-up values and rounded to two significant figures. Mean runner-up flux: 7.9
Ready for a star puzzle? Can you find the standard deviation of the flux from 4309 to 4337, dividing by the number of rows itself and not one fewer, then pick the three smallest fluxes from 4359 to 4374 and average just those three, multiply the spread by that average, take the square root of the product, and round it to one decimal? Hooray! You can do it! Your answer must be 1.9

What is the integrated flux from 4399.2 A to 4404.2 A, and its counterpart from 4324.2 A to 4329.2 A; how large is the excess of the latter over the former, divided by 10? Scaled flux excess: 1.09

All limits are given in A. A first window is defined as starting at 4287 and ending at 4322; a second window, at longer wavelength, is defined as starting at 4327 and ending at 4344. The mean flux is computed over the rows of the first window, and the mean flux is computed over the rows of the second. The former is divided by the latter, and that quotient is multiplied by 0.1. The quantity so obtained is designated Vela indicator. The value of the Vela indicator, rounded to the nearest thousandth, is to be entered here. 0.082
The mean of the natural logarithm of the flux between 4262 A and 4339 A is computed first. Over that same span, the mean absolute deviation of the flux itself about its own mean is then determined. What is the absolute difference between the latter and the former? 1.2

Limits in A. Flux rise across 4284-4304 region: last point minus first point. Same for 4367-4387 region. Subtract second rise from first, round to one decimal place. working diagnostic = 1.4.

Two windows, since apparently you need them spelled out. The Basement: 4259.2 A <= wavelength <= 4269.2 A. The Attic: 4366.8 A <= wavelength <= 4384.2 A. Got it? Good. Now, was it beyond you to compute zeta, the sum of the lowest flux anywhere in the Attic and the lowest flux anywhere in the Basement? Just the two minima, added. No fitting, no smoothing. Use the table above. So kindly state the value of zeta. 13.6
